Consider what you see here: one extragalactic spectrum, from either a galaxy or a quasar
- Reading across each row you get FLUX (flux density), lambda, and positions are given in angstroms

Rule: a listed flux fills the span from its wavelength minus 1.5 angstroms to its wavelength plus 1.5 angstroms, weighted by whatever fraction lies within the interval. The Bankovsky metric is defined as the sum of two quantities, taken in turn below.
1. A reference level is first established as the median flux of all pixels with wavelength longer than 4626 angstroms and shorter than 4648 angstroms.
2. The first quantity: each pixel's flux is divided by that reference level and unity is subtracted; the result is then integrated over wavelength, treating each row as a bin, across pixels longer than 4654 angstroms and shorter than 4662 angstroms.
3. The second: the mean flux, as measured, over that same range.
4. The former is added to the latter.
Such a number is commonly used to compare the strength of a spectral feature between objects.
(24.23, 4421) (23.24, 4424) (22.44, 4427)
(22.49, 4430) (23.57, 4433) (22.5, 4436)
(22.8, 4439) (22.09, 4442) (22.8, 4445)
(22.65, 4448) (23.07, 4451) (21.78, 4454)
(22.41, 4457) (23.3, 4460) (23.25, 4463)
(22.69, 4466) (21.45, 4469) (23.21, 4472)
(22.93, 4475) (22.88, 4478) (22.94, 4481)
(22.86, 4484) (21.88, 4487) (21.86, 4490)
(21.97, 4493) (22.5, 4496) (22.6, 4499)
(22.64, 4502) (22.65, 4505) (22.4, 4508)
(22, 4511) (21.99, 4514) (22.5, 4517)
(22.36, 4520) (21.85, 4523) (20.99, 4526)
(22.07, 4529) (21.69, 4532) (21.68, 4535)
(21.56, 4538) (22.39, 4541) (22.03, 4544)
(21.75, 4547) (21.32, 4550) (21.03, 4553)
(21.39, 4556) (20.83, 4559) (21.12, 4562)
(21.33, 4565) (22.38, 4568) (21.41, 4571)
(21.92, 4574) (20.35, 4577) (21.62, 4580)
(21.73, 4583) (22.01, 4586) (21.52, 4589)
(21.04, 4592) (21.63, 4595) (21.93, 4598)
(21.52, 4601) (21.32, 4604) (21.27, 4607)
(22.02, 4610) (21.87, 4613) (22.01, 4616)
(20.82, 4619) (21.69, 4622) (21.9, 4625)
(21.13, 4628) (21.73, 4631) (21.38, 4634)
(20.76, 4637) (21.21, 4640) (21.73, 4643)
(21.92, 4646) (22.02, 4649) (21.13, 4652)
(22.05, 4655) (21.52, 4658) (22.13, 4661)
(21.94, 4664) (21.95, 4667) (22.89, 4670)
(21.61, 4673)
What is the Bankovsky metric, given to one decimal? 22.1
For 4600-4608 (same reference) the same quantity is 21.4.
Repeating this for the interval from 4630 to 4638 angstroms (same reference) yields 21.3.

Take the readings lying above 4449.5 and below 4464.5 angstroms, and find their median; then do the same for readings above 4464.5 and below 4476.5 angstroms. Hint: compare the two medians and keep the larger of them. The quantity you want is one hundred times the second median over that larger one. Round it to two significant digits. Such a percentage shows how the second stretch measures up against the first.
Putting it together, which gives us 99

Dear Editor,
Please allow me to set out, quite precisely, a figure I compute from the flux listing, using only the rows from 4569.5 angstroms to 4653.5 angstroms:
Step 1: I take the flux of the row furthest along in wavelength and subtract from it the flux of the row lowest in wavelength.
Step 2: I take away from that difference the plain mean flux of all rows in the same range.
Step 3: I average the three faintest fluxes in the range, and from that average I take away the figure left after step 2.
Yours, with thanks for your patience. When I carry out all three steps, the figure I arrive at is 42.4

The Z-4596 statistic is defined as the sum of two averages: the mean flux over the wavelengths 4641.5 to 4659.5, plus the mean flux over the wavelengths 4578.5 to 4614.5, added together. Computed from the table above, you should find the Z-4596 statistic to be 43.35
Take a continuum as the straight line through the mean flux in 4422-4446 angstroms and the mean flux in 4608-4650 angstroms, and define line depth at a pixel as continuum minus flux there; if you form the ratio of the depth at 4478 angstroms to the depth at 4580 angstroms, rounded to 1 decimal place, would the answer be -1.5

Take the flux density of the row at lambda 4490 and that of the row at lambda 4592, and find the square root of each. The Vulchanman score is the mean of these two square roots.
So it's 4.63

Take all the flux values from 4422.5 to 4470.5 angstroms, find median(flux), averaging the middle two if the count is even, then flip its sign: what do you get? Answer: -22.7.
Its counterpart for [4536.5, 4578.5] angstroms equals -21.4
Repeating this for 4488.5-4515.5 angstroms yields -22.4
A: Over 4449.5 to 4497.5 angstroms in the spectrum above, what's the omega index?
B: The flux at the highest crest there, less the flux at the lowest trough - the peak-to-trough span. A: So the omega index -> 1.85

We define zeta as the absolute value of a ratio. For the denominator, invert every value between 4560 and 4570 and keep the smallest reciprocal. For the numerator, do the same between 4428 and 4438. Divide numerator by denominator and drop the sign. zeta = 0.950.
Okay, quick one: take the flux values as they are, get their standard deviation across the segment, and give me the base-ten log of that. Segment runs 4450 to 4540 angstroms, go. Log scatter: -0.23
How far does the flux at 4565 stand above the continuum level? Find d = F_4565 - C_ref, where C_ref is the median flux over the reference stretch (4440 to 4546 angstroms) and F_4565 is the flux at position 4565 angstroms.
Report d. -1.1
